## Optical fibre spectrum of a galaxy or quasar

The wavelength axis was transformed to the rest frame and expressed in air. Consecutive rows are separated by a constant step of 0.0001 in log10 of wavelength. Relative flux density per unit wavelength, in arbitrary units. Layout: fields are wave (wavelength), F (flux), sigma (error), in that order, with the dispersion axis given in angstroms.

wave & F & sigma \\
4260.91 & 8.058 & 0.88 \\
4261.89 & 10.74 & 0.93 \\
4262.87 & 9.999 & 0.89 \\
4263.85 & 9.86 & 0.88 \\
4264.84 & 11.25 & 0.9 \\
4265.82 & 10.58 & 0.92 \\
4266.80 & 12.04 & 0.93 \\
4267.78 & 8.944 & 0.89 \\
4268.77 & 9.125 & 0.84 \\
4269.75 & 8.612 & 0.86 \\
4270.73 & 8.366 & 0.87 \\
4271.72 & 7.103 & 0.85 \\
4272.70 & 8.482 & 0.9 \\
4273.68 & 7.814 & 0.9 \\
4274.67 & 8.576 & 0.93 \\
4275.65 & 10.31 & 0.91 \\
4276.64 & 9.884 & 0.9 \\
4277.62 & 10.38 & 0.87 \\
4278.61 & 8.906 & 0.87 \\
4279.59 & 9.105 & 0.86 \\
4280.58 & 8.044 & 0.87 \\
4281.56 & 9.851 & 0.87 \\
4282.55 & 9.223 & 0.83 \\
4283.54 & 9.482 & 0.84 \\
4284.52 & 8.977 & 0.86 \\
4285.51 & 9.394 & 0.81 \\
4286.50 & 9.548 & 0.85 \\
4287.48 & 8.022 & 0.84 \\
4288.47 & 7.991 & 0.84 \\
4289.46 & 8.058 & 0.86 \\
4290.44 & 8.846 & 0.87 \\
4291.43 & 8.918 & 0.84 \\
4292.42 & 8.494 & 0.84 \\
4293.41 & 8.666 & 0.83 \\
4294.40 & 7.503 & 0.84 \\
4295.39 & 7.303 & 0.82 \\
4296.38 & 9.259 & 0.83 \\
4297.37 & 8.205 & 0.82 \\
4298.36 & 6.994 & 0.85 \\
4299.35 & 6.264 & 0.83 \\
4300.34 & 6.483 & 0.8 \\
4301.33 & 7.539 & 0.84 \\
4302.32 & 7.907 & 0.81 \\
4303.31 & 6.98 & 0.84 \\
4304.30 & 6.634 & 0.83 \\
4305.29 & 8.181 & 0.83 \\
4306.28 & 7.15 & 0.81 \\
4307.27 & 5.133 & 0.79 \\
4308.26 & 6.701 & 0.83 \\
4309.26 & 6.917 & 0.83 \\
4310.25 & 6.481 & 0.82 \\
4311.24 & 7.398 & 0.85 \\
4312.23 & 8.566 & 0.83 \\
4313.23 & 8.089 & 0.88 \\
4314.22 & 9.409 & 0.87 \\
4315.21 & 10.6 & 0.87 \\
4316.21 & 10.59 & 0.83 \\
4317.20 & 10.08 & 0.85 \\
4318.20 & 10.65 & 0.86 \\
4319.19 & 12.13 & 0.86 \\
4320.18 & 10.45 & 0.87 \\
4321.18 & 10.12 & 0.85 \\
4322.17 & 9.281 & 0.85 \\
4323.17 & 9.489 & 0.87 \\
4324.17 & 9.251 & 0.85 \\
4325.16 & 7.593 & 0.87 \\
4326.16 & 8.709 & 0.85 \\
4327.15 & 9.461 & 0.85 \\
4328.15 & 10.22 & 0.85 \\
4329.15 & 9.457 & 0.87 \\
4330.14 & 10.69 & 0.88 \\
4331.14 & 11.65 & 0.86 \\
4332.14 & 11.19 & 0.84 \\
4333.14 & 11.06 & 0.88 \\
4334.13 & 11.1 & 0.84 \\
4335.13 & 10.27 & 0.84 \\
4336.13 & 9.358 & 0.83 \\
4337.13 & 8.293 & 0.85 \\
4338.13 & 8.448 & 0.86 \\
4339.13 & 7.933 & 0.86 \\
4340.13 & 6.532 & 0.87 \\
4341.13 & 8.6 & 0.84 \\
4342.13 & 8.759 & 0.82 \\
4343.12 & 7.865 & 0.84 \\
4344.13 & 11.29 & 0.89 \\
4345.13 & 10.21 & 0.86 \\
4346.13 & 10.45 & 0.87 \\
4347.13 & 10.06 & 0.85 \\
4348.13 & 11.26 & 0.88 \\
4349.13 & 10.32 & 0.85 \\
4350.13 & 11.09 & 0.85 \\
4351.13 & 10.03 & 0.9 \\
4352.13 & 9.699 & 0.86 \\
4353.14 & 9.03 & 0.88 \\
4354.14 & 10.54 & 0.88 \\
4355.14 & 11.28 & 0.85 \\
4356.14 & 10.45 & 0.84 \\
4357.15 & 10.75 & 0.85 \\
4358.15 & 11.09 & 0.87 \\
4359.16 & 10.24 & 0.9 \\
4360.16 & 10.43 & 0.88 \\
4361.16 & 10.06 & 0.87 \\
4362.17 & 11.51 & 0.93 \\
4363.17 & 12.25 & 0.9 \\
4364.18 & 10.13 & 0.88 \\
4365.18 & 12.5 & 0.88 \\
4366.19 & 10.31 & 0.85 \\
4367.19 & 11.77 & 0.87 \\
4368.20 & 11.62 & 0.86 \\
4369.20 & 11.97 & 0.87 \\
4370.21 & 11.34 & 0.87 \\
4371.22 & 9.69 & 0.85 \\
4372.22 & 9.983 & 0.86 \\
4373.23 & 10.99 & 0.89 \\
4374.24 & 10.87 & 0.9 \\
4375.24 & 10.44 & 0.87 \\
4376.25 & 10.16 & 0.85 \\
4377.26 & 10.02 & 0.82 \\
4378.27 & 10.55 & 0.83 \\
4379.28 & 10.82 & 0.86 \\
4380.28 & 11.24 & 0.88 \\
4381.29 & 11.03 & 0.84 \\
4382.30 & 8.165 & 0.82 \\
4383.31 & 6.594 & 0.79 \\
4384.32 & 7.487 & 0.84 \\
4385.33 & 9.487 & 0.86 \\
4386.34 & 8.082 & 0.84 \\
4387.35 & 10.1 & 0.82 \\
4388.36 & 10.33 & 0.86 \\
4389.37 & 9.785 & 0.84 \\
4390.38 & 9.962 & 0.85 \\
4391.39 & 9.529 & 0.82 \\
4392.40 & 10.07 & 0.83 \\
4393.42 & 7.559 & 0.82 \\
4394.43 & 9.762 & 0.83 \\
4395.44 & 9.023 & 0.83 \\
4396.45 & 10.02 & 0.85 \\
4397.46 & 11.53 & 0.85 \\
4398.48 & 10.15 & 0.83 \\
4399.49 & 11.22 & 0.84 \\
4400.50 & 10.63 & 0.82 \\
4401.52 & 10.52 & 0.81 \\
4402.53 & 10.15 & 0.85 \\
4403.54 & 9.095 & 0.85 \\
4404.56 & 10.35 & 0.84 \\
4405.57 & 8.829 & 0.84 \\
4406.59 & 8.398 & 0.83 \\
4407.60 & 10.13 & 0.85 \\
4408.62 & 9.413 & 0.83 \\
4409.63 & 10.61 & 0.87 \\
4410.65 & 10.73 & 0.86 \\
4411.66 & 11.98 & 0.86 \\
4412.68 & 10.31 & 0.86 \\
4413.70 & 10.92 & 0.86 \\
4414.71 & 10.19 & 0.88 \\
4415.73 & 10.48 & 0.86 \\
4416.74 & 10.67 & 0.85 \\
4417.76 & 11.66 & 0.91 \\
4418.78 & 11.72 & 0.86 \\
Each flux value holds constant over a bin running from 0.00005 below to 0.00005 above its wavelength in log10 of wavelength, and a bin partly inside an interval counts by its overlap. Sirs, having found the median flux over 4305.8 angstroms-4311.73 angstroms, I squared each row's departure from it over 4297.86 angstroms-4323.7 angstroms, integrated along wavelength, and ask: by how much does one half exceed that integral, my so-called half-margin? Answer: -138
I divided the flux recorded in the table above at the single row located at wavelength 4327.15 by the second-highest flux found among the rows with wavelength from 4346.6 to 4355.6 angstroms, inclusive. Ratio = 0.84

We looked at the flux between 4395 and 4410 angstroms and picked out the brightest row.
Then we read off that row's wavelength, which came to 4397.46 angstroms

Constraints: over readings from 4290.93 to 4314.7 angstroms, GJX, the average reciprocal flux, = 0.135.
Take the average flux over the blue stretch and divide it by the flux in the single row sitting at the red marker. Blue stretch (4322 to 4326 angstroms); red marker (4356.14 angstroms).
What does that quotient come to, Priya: 0.85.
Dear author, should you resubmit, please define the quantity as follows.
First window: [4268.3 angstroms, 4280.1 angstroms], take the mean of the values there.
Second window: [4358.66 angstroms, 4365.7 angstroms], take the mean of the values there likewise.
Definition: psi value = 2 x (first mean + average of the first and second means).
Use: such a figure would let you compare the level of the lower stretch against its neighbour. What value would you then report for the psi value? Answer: 38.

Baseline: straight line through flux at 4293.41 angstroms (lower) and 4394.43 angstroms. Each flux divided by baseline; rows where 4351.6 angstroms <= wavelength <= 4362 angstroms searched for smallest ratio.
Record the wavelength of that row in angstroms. 4353.14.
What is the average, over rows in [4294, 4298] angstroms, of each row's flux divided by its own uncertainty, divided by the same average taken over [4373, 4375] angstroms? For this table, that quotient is 0.80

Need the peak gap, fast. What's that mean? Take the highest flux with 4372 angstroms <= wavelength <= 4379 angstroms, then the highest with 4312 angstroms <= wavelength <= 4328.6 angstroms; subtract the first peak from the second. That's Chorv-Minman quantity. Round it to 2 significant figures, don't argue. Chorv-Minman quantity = 1.1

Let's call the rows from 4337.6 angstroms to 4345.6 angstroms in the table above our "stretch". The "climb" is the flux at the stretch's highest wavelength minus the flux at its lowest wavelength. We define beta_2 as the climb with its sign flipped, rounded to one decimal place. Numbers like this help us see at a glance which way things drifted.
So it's -1.8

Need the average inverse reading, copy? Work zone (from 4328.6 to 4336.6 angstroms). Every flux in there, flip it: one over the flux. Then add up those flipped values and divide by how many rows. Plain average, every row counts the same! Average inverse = 0.0949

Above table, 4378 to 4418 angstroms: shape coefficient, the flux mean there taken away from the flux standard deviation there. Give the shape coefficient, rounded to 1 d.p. -8.8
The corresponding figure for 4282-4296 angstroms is -7.9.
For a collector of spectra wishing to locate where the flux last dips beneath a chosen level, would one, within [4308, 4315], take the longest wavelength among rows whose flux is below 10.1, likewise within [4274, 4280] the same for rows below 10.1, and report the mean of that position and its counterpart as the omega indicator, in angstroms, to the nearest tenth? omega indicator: 4296.9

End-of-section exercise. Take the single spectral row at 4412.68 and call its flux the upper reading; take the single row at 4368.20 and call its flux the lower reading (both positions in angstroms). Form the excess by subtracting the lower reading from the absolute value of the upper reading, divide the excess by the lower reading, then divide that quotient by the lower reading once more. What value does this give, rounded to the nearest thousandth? -0.010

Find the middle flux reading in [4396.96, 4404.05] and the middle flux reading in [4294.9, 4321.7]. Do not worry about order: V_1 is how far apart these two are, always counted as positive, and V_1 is 2.6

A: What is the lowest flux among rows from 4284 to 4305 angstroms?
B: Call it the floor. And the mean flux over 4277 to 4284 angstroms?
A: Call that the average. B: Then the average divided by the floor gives 1.5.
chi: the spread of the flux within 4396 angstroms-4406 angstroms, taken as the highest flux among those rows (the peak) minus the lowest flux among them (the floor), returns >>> 2.7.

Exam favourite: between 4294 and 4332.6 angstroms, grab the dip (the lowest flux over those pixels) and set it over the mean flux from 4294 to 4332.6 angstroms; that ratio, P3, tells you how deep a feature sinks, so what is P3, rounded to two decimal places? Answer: 0.59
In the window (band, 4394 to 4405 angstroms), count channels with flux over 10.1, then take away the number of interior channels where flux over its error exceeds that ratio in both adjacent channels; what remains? 4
